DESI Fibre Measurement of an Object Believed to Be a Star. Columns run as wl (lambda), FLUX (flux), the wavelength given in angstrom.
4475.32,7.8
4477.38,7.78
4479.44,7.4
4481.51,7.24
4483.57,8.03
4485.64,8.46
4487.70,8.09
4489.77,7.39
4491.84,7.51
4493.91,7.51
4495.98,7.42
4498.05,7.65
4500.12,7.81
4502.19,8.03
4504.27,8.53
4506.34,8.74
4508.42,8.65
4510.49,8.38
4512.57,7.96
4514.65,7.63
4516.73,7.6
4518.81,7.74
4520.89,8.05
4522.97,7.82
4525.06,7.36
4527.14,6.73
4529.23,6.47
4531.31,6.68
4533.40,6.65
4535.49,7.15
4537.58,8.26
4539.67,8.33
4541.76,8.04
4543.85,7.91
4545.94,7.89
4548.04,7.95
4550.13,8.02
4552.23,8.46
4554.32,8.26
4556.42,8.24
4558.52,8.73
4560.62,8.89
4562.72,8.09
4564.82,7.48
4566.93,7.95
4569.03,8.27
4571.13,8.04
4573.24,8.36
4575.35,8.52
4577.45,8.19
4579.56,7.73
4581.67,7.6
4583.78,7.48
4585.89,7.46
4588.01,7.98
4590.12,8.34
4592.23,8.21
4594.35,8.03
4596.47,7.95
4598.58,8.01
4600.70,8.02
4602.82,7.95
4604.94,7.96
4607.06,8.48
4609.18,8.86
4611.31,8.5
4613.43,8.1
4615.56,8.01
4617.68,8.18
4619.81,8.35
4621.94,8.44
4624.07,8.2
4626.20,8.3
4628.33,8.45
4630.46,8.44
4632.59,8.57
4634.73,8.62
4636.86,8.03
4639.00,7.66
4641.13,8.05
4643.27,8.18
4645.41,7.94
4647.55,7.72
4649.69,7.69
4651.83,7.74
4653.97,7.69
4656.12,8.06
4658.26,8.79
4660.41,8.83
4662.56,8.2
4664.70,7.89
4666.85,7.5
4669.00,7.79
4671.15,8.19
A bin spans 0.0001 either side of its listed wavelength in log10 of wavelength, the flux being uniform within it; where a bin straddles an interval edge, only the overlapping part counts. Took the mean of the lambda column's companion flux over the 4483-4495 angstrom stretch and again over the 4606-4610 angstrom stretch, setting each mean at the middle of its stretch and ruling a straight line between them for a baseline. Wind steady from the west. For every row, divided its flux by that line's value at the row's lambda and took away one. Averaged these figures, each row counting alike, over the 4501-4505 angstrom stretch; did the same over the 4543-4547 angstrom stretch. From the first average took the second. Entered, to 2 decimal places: 0.08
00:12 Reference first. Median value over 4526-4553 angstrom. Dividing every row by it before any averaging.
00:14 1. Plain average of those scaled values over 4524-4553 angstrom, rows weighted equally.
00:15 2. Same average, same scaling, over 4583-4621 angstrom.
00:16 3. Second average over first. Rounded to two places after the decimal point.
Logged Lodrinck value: 1.07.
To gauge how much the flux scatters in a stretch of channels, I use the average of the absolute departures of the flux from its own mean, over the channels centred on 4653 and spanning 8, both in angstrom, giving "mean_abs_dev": 0.13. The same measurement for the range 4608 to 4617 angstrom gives 0.31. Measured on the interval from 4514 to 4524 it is 0.13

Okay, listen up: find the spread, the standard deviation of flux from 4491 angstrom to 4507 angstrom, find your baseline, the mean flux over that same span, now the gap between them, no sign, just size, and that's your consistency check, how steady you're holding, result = 7.4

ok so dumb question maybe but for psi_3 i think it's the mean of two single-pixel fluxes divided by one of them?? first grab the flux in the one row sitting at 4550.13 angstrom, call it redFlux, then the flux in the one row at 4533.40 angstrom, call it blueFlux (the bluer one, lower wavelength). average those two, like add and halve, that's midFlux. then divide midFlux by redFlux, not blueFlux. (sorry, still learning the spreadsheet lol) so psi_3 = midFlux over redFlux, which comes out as 0.91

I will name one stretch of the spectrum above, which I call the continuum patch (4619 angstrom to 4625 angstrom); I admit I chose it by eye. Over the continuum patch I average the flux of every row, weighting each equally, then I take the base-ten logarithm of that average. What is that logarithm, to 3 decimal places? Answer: 0.921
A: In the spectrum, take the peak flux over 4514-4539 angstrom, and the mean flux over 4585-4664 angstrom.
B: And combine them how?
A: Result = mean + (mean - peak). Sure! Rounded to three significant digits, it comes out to 8.06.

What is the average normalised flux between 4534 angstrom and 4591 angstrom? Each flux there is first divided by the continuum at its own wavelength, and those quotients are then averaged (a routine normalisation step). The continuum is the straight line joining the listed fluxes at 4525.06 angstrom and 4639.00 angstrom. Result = 1.08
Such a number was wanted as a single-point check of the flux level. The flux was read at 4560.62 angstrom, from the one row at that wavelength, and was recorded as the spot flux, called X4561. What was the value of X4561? 8.89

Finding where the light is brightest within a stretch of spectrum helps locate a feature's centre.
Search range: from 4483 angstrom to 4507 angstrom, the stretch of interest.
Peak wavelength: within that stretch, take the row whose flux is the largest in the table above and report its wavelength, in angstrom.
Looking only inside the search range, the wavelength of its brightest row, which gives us 4506.34 angstrom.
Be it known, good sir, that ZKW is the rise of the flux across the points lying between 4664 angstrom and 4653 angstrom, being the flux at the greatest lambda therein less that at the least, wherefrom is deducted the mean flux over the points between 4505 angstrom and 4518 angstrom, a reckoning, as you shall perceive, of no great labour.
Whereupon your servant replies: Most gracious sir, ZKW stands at -7.65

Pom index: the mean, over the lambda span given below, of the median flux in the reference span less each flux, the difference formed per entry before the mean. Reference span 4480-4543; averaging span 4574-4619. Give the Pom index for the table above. -0.30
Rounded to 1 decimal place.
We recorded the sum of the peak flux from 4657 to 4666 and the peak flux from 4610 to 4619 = 17.3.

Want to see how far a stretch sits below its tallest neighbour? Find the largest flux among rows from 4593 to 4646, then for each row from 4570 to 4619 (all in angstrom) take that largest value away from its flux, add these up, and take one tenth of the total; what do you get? -1.8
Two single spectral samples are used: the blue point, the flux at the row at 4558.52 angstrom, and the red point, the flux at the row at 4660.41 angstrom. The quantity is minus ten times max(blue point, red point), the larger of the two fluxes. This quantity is -88.3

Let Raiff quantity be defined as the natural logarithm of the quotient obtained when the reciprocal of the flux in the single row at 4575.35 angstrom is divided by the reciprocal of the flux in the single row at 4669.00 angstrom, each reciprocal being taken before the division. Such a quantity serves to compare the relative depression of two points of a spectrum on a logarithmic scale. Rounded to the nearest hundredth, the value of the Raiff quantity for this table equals -0.09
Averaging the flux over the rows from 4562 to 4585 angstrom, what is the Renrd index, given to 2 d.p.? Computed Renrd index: 7.97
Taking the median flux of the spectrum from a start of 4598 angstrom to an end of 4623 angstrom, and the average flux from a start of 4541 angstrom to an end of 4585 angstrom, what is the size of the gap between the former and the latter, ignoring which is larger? 0.0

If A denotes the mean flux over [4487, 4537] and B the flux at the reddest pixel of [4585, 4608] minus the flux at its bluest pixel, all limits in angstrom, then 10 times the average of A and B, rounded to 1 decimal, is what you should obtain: 43.3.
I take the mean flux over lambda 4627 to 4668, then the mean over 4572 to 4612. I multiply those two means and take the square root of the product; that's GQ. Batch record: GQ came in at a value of 8.1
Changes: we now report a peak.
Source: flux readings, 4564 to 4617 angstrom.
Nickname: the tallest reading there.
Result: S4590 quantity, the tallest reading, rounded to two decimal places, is 8.86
